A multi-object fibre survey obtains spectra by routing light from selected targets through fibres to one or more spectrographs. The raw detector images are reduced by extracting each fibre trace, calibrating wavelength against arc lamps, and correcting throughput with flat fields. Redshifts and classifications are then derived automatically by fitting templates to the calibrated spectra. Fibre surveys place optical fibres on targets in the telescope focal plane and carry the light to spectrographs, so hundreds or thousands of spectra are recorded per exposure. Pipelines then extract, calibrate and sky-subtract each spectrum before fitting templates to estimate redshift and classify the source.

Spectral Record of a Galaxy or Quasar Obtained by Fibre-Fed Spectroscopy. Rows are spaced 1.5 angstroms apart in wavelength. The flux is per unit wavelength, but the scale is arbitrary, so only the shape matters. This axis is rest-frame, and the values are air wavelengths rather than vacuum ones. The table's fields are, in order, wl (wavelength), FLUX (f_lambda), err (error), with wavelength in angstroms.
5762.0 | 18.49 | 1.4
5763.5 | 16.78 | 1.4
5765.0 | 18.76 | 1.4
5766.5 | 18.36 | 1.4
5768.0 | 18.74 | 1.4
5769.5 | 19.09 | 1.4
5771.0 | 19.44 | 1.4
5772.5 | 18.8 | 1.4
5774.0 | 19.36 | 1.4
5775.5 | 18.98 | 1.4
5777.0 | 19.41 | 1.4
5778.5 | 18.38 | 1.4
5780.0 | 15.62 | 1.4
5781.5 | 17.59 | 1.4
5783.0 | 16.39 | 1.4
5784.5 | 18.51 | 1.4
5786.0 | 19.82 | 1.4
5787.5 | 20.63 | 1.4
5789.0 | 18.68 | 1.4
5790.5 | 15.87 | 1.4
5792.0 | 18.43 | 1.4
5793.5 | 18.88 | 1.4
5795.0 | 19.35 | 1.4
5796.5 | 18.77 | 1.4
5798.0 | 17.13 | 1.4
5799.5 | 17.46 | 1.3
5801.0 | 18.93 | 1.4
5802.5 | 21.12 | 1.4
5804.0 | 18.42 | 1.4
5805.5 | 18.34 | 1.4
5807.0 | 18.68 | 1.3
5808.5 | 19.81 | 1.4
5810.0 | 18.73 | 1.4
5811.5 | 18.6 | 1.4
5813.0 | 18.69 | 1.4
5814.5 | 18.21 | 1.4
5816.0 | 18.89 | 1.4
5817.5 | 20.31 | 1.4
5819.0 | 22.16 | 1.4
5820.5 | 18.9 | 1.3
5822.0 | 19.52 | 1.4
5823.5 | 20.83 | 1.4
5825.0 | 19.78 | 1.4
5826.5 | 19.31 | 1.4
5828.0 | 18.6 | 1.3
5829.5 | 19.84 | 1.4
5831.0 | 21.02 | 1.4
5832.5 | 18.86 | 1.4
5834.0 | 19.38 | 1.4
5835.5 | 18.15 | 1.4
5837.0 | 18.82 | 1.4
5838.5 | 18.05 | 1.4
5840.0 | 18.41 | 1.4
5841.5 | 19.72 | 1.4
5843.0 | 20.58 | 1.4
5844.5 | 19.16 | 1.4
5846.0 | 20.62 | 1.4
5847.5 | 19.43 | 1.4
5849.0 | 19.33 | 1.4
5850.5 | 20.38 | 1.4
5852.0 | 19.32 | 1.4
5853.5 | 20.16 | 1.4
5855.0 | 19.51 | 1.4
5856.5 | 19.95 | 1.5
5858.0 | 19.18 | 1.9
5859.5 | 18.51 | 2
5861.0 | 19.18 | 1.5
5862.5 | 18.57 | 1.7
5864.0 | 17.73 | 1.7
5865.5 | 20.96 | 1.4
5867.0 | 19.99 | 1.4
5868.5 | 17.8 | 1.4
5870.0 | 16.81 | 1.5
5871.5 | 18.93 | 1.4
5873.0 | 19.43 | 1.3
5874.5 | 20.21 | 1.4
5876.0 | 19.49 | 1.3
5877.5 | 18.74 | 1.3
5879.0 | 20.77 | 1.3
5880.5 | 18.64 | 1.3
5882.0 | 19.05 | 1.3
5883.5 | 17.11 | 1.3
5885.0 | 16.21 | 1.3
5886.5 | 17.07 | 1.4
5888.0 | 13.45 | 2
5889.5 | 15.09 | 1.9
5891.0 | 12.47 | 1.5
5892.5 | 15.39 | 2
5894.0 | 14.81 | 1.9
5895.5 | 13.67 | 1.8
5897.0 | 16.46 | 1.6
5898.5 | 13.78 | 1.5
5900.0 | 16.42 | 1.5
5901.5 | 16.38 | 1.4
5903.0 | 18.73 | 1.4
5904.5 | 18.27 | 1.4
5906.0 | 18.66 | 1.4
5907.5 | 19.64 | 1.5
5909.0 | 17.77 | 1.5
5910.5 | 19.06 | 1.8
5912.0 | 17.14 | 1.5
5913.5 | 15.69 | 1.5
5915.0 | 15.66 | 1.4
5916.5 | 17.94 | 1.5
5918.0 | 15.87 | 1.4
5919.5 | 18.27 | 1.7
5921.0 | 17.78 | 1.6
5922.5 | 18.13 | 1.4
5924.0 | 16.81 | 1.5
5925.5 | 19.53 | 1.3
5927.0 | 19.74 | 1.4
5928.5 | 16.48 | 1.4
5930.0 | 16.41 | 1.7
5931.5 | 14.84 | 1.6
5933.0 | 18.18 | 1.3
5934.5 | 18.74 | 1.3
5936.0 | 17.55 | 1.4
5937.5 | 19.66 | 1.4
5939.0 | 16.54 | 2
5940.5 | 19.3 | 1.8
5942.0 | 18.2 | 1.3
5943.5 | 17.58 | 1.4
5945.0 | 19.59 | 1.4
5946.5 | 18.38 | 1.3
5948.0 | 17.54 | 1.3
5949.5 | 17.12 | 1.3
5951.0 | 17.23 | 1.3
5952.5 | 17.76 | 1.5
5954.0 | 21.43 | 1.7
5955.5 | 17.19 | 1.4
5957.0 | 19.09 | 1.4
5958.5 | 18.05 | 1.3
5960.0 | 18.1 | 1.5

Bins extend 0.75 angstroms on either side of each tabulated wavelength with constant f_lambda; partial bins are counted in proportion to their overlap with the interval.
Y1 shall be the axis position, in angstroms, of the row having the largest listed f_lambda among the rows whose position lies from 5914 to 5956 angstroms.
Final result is 5954.0 angstroms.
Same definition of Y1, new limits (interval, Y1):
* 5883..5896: 5883.5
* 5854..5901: 5865.5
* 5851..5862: 5853.5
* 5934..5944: 5937.5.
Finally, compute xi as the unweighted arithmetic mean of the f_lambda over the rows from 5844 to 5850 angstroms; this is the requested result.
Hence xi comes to 19.6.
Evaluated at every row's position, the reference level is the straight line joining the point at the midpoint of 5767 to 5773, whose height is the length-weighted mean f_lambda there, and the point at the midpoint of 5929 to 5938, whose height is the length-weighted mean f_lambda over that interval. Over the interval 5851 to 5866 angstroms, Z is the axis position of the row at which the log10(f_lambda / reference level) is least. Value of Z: 5864.0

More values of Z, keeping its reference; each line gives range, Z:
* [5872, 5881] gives 5880.5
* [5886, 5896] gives 5891.0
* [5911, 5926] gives 5915.0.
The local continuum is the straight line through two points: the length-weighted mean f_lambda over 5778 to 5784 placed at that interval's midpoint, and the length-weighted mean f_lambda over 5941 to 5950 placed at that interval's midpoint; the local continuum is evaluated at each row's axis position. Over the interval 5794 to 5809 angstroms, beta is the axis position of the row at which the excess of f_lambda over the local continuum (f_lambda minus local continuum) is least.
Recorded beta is 5798.0 angstroms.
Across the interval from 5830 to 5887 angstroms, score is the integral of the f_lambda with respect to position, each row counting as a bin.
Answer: 1089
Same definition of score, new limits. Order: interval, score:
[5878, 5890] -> 207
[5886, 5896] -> 145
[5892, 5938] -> 791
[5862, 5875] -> 246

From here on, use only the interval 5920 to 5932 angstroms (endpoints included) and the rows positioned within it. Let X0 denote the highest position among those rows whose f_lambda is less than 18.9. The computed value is 5931.5 angstroms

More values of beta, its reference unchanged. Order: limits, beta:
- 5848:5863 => 5859.5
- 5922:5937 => 5931.5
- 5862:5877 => 5870.0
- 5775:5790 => 5780.0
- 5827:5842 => 5838.5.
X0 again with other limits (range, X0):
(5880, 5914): 5913.5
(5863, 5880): 5877.5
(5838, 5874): 5870.0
